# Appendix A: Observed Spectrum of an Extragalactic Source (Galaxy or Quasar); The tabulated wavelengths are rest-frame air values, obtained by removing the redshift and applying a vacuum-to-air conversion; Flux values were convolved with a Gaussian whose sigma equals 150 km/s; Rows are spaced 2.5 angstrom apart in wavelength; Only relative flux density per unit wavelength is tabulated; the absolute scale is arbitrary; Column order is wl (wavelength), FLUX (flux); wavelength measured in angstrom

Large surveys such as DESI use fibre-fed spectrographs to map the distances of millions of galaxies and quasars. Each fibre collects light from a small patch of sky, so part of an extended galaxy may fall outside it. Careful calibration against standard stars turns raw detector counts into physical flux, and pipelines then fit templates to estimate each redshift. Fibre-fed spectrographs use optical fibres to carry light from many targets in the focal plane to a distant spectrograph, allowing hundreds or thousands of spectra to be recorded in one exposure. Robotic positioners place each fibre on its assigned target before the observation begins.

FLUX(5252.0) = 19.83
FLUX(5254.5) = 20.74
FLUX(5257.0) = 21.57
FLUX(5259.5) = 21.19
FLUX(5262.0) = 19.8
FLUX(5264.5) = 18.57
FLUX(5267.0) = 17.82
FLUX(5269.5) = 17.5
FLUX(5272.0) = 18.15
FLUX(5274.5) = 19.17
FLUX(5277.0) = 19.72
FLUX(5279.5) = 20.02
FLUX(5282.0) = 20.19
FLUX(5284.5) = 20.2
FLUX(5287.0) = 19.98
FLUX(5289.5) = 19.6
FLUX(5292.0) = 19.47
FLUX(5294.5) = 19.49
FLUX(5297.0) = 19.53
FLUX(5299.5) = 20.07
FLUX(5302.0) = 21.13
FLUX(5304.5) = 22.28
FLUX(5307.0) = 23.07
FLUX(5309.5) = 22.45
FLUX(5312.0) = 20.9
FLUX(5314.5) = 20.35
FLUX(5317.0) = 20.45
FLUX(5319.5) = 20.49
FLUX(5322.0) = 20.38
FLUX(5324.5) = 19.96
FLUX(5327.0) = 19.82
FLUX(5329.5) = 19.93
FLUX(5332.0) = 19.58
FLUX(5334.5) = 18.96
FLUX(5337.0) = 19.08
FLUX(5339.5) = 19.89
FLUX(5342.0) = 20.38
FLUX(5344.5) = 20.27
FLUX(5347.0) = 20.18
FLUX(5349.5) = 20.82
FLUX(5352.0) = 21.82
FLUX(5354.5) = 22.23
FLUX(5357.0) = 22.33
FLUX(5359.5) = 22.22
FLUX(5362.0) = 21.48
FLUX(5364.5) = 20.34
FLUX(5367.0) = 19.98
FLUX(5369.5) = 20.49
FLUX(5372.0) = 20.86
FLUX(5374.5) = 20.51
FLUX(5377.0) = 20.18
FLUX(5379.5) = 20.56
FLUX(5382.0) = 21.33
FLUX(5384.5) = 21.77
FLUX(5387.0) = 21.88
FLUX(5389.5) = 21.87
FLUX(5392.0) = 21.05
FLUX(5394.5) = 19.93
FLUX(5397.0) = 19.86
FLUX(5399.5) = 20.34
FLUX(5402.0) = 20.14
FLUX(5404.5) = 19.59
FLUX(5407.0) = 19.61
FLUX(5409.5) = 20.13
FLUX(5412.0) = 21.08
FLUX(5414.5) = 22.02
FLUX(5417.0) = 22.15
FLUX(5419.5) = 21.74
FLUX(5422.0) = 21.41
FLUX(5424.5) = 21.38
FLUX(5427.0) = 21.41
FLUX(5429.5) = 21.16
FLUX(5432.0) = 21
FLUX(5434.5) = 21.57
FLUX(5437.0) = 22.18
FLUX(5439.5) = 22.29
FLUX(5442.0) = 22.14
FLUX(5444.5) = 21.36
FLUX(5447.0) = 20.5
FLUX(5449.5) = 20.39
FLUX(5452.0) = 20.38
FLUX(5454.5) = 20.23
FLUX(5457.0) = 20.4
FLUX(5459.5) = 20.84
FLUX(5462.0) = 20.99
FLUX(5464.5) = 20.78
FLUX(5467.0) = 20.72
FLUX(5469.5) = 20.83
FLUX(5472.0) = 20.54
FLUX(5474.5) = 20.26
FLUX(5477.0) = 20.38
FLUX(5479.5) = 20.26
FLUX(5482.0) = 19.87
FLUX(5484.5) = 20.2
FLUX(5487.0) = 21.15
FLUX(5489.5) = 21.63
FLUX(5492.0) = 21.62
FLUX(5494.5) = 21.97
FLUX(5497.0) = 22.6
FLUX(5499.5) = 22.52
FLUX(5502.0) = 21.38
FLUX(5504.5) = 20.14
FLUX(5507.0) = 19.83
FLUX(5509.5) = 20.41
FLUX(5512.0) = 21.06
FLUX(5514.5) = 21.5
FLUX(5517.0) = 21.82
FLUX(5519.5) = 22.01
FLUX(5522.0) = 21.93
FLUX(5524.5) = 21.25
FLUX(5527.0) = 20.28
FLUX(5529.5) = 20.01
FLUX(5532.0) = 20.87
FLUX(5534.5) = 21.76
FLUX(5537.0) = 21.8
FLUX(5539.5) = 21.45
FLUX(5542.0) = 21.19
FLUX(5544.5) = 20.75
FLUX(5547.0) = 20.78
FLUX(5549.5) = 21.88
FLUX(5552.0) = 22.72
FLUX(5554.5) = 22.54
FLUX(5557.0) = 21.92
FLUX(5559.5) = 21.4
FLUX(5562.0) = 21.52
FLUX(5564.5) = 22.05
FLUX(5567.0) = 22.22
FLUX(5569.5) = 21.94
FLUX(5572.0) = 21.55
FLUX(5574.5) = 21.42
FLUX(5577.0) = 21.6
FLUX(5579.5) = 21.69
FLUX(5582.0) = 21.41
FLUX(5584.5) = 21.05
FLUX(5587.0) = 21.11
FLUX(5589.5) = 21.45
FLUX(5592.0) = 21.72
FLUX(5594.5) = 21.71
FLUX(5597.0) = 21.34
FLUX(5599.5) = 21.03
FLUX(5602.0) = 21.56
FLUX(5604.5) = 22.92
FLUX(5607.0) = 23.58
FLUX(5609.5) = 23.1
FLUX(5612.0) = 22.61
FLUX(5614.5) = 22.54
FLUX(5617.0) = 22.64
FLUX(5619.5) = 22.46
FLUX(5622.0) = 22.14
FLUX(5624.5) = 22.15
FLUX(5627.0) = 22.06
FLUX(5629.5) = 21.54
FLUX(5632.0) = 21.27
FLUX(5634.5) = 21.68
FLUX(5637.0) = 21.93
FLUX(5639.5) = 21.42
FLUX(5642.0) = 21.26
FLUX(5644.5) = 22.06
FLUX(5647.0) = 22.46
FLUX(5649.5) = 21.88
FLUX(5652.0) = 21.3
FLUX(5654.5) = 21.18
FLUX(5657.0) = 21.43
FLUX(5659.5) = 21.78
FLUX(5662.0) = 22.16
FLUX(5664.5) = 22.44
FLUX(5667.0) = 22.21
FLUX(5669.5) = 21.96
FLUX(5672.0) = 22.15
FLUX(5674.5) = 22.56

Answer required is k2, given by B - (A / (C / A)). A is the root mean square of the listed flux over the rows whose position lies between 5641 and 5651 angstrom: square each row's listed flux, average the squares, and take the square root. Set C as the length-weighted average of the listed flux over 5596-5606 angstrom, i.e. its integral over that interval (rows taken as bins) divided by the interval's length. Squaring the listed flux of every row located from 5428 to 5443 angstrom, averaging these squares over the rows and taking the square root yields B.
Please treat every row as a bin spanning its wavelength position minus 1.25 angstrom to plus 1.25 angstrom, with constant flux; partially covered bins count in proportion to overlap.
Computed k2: 0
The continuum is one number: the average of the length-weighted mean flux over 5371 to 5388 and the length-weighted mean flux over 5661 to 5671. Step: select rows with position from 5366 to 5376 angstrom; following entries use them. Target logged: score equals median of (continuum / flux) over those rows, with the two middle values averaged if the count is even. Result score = 1.05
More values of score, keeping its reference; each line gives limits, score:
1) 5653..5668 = 0.98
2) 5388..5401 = 1.06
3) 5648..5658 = 1.01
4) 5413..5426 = 0.99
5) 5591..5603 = 1.00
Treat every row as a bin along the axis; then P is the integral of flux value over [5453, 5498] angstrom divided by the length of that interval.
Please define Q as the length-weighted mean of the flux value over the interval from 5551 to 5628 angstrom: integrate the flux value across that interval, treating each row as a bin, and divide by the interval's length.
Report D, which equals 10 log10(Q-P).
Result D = 1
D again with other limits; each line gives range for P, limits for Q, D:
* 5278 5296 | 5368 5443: 1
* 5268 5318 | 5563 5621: 2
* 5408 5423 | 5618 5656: -4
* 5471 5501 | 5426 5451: -5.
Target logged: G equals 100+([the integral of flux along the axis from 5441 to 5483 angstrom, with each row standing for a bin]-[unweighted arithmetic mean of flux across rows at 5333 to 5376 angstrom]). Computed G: 946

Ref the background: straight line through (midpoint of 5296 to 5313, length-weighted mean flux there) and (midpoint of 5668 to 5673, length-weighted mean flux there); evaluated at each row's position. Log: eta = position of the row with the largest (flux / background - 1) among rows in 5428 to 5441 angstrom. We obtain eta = 5439.5 angstrom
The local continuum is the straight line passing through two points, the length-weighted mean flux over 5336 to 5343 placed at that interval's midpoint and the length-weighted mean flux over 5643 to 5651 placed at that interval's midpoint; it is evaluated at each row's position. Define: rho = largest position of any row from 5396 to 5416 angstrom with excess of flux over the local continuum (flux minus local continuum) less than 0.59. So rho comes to 5409.5 angstrom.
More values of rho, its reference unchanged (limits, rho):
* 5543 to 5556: 5549.5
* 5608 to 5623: 5622.0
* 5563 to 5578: 5577.0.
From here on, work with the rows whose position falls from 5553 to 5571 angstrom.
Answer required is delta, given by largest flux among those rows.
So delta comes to 22.54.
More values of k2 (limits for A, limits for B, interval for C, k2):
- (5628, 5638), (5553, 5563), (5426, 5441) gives 0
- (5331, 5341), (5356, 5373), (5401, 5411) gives 2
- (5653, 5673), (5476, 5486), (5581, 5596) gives -2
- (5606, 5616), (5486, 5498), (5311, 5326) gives -4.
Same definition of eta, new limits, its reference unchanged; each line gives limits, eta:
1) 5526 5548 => 5537.0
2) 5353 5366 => 5357.0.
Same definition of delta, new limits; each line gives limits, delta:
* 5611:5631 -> 22.64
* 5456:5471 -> 20.99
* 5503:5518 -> 21.82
